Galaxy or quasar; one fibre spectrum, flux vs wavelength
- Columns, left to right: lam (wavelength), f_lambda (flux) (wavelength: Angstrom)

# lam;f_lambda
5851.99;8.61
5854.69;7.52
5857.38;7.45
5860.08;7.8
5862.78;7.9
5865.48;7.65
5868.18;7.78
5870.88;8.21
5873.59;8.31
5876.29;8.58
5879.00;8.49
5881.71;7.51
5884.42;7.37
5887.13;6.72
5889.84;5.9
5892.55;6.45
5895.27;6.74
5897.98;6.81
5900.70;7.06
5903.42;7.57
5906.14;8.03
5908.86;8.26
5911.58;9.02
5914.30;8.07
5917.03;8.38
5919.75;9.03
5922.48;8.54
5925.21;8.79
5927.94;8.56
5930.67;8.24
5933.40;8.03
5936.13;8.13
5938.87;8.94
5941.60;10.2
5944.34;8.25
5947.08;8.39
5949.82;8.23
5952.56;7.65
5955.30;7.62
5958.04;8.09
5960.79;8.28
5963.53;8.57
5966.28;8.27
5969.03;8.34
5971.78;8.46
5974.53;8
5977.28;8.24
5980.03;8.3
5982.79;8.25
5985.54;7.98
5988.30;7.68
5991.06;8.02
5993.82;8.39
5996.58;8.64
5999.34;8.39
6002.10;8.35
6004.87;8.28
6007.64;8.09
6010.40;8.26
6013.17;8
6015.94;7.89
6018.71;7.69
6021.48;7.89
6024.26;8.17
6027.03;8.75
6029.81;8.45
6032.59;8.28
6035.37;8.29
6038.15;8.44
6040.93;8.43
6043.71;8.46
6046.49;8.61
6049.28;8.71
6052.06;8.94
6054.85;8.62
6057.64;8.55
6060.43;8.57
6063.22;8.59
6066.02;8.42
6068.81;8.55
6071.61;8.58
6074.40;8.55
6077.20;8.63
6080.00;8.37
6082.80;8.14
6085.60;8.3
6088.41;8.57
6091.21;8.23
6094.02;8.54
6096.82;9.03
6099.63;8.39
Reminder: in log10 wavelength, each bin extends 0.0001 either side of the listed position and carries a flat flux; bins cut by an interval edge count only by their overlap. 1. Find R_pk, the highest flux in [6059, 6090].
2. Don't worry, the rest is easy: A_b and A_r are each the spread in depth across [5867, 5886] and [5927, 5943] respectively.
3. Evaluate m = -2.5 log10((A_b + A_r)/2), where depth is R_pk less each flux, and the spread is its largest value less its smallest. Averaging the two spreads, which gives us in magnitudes -0.6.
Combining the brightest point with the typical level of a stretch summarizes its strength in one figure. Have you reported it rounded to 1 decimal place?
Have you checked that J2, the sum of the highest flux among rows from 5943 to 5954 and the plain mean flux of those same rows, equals 16.5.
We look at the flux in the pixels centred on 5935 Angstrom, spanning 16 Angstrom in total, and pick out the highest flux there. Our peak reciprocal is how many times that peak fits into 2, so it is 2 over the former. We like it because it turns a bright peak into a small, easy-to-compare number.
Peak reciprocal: 0.196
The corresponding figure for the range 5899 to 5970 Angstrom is 0.196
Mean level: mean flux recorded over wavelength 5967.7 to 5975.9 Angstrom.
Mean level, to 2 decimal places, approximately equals 8.27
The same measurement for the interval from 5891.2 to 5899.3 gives 6.67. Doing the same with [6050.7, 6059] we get 8.70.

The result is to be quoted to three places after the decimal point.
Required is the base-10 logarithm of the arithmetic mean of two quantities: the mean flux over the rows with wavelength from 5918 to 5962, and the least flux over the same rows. 0.905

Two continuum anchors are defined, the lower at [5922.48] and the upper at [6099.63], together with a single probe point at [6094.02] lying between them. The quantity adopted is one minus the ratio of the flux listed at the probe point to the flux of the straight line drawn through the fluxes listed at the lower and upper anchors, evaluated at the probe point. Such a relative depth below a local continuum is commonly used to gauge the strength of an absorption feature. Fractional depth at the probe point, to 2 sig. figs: -0.017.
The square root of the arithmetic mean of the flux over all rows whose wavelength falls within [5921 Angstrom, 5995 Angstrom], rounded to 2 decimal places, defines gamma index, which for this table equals 2.88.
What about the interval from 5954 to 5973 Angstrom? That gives 2.87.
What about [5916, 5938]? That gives 2.91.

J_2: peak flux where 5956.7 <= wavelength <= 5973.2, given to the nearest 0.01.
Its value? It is 8.57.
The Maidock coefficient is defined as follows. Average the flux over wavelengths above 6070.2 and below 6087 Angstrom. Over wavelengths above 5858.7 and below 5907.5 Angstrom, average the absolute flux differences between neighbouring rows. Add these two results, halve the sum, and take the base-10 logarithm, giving 0.643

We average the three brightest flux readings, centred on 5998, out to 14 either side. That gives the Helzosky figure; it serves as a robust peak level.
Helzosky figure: 8.47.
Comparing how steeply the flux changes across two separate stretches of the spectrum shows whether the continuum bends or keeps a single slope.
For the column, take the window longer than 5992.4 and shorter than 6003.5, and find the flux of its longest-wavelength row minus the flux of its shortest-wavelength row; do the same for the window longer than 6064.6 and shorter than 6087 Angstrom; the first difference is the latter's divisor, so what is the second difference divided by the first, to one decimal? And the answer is 3.0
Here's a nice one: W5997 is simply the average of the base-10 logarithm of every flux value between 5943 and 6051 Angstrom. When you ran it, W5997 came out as 0.915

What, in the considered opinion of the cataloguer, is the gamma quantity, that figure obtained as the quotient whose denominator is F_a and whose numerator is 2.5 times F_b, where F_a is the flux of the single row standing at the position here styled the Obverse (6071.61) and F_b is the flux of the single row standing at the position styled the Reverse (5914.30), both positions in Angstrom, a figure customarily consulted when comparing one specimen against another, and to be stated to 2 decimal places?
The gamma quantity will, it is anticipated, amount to 2.35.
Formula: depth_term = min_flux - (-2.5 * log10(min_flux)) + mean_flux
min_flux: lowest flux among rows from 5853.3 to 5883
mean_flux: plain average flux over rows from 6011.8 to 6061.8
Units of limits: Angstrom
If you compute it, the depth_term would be 18.0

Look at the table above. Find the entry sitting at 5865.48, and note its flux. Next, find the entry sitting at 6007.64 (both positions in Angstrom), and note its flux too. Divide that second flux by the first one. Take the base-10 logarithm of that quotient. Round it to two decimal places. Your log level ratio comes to 0.02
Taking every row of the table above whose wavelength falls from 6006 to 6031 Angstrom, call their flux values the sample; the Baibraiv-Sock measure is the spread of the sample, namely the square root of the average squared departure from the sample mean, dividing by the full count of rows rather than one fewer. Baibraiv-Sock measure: 0.30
